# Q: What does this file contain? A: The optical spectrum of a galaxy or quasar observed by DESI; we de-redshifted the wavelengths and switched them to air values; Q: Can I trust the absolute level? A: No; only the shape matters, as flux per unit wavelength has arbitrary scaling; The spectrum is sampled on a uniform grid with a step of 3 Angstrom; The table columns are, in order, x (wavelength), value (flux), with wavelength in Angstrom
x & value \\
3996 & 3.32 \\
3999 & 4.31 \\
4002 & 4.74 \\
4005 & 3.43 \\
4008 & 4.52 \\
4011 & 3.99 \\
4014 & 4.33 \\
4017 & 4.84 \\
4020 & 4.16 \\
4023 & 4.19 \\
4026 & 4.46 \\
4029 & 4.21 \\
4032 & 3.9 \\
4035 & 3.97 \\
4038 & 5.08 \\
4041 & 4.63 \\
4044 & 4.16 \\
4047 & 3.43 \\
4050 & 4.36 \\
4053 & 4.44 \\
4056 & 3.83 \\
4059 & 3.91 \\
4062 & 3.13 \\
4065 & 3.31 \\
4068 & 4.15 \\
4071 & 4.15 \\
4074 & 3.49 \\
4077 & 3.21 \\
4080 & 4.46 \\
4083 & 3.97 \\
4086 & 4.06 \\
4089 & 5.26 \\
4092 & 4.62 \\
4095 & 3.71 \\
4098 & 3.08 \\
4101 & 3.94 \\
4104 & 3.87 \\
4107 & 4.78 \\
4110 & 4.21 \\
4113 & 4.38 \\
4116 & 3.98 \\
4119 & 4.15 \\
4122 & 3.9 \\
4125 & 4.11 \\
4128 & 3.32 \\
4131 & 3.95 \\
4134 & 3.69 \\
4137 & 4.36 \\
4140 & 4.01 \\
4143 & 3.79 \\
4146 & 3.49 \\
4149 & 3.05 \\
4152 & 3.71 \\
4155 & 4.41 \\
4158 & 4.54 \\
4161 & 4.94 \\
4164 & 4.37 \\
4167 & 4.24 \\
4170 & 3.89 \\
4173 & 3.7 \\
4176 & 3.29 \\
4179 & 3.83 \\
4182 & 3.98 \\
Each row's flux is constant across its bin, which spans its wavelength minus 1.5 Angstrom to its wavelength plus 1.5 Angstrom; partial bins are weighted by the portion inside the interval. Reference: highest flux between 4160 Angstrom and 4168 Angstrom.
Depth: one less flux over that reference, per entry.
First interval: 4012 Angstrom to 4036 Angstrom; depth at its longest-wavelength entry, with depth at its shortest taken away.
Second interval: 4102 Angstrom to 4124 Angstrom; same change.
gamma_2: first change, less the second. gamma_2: 0.1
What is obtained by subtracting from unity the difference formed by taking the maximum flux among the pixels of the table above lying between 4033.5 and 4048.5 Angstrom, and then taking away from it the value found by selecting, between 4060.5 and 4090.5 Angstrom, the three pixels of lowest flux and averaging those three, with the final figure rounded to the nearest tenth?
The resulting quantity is -0.9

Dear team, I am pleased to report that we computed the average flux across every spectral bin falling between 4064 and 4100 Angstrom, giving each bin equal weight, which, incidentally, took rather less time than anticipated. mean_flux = 3.96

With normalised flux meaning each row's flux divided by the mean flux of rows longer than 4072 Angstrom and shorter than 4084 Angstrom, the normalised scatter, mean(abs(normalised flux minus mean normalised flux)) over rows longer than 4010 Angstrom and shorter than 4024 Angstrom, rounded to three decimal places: 0.060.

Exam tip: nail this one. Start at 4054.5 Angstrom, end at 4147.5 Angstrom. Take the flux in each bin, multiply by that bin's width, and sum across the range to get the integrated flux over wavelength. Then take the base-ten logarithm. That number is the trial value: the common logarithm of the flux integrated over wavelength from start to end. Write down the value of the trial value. 2.6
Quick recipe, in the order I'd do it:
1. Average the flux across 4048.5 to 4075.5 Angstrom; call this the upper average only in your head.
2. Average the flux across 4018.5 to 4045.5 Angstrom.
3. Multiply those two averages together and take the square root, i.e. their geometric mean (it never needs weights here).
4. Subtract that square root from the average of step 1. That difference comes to -0.216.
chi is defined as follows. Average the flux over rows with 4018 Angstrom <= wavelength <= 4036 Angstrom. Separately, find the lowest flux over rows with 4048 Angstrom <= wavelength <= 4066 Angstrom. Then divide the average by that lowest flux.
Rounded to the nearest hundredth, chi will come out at 1.33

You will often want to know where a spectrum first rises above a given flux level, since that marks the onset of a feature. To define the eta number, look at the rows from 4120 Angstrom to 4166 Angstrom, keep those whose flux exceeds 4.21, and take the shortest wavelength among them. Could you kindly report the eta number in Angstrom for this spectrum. 4137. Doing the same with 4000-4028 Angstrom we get 4002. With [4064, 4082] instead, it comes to 4080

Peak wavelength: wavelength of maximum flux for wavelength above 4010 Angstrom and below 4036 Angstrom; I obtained 4017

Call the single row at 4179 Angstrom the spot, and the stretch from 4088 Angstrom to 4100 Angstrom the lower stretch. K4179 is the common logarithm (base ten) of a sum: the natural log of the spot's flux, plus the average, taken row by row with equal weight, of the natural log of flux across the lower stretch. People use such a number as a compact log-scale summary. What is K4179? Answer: 0.44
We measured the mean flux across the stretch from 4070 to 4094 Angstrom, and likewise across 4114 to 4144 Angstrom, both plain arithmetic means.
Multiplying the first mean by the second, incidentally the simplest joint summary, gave 16.3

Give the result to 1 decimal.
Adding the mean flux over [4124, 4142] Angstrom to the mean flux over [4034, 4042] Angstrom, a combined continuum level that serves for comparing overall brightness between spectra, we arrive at 8.5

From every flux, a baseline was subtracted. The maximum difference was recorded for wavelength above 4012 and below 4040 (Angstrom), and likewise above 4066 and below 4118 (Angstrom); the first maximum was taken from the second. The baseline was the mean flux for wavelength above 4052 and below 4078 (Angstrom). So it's 0.2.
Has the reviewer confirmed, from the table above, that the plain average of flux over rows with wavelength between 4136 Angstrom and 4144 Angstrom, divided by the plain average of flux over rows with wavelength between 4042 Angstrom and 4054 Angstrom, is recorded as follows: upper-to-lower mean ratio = 0.99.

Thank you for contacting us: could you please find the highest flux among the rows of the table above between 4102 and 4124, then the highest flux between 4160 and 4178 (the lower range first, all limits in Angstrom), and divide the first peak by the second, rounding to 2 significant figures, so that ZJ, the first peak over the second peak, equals 0.97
